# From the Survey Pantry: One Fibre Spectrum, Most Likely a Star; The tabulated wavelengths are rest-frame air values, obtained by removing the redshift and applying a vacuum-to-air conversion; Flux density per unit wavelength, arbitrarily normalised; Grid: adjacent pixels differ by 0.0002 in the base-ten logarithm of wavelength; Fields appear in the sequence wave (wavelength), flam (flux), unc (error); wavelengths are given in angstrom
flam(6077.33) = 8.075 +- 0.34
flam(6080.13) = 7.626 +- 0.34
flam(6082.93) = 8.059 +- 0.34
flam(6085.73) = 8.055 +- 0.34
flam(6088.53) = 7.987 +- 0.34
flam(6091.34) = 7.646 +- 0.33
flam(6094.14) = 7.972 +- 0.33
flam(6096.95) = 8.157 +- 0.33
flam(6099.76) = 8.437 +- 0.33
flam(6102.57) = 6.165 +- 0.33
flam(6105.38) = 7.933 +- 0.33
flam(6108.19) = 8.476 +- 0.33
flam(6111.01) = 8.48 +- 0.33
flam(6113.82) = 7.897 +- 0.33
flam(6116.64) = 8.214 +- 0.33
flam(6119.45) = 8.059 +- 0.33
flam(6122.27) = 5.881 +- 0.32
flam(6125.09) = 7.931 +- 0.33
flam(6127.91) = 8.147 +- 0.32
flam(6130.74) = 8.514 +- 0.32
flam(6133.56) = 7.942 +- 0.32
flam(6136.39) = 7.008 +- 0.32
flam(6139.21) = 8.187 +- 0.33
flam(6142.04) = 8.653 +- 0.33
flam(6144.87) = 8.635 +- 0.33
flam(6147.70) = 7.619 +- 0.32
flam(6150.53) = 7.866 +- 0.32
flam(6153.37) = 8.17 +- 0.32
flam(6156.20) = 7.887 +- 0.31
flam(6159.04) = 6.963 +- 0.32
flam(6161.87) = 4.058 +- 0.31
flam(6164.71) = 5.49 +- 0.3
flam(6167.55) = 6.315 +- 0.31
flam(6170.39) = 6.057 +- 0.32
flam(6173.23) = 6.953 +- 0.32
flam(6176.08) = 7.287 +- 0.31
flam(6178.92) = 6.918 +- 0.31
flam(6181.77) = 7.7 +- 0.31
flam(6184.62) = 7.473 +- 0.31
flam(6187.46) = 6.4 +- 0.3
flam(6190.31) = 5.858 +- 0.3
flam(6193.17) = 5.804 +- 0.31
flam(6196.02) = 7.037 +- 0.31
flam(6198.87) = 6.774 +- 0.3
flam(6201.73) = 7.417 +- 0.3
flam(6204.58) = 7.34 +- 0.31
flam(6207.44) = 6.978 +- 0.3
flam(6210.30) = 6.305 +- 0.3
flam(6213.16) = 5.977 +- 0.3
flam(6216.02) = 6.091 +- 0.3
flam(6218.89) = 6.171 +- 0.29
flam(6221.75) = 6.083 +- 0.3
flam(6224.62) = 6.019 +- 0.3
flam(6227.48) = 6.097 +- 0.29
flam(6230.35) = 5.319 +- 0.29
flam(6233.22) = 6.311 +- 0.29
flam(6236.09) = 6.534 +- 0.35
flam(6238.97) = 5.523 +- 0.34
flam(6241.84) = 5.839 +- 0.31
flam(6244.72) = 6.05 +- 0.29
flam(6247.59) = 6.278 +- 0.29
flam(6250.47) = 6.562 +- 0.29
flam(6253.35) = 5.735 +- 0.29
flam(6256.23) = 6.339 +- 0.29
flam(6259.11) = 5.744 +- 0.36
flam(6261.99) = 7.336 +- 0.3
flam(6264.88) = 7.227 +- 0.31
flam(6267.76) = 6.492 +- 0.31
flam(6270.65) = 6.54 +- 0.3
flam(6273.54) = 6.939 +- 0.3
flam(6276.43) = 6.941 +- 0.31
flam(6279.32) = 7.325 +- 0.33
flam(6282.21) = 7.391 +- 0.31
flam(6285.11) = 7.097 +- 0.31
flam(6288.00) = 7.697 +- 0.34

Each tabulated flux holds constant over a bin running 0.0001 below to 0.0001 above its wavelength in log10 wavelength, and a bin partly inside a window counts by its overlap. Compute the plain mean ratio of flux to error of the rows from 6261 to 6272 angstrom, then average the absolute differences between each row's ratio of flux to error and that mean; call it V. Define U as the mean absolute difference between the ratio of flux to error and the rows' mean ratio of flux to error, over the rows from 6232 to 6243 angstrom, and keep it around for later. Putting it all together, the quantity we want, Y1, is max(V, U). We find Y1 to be 1.4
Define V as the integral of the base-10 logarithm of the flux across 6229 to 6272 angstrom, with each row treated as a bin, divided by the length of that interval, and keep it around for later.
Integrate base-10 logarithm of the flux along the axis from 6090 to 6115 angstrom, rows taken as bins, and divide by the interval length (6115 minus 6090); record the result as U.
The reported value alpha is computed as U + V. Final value 1.69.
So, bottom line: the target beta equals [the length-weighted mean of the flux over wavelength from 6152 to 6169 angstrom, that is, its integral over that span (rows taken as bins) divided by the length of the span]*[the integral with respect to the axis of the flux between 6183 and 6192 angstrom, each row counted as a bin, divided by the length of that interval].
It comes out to 43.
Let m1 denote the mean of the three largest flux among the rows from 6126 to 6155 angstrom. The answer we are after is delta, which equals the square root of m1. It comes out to 2.93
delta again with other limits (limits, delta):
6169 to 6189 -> 2.74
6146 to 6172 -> 2.82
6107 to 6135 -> 2.91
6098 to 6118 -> 2.91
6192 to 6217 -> 2.70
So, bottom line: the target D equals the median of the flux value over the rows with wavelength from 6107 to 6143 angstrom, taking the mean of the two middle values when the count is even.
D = 8.1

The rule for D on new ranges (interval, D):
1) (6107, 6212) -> 7.4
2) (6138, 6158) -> 8.2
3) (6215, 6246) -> 6.1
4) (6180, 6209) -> 7.0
